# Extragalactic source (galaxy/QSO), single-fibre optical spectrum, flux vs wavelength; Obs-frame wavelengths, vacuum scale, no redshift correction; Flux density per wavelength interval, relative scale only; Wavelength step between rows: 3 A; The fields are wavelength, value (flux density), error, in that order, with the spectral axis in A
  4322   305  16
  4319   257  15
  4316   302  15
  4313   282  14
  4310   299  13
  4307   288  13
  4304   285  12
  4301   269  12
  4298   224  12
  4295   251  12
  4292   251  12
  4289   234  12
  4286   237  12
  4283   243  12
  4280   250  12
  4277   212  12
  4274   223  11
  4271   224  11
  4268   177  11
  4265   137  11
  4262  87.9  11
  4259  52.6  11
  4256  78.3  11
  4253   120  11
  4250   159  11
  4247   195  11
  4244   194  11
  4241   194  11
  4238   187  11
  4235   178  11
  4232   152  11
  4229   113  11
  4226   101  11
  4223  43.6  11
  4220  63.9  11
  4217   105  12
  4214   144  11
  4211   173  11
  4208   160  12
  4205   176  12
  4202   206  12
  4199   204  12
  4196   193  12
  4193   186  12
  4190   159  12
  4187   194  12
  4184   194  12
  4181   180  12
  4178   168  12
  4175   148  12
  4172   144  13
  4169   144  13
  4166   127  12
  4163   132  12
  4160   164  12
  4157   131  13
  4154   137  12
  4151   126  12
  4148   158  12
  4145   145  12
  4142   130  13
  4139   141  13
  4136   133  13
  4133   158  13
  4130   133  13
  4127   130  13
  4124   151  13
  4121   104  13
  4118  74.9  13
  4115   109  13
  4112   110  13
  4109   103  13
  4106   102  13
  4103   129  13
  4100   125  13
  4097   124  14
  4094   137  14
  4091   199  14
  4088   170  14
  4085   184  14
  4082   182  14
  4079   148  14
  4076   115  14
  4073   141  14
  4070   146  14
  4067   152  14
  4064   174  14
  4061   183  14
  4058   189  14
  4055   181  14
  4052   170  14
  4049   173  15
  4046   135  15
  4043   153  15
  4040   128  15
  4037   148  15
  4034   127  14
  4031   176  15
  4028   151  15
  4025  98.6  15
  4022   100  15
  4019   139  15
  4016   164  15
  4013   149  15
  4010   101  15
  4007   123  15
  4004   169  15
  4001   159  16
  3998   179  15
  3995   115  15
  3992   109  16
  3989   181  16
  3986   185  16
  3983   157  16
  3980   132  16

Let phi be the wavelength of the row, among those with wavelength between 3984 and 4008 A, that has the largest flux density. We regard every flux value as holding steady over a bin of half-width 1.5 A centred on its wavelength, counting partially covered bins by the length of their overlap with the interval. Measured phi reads 3986 A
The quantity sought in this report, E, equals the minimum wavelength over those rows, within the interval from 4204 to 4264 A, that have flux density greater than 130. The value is 4205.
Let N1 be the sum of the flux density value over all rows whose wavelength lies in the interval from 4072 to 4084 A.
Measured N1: 586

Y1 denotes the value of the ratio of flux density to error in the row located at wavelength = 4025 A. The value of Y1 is 7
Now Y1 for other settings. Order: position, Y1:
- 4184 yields 16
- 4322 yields 19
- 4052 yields 12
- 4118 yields 6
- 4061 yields 13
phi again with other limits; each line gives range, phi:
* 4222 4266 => 4247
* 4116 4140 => 4133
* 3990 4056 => 4055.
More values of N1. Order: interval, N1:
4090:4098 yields 460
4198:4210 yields 746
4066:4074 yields 439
